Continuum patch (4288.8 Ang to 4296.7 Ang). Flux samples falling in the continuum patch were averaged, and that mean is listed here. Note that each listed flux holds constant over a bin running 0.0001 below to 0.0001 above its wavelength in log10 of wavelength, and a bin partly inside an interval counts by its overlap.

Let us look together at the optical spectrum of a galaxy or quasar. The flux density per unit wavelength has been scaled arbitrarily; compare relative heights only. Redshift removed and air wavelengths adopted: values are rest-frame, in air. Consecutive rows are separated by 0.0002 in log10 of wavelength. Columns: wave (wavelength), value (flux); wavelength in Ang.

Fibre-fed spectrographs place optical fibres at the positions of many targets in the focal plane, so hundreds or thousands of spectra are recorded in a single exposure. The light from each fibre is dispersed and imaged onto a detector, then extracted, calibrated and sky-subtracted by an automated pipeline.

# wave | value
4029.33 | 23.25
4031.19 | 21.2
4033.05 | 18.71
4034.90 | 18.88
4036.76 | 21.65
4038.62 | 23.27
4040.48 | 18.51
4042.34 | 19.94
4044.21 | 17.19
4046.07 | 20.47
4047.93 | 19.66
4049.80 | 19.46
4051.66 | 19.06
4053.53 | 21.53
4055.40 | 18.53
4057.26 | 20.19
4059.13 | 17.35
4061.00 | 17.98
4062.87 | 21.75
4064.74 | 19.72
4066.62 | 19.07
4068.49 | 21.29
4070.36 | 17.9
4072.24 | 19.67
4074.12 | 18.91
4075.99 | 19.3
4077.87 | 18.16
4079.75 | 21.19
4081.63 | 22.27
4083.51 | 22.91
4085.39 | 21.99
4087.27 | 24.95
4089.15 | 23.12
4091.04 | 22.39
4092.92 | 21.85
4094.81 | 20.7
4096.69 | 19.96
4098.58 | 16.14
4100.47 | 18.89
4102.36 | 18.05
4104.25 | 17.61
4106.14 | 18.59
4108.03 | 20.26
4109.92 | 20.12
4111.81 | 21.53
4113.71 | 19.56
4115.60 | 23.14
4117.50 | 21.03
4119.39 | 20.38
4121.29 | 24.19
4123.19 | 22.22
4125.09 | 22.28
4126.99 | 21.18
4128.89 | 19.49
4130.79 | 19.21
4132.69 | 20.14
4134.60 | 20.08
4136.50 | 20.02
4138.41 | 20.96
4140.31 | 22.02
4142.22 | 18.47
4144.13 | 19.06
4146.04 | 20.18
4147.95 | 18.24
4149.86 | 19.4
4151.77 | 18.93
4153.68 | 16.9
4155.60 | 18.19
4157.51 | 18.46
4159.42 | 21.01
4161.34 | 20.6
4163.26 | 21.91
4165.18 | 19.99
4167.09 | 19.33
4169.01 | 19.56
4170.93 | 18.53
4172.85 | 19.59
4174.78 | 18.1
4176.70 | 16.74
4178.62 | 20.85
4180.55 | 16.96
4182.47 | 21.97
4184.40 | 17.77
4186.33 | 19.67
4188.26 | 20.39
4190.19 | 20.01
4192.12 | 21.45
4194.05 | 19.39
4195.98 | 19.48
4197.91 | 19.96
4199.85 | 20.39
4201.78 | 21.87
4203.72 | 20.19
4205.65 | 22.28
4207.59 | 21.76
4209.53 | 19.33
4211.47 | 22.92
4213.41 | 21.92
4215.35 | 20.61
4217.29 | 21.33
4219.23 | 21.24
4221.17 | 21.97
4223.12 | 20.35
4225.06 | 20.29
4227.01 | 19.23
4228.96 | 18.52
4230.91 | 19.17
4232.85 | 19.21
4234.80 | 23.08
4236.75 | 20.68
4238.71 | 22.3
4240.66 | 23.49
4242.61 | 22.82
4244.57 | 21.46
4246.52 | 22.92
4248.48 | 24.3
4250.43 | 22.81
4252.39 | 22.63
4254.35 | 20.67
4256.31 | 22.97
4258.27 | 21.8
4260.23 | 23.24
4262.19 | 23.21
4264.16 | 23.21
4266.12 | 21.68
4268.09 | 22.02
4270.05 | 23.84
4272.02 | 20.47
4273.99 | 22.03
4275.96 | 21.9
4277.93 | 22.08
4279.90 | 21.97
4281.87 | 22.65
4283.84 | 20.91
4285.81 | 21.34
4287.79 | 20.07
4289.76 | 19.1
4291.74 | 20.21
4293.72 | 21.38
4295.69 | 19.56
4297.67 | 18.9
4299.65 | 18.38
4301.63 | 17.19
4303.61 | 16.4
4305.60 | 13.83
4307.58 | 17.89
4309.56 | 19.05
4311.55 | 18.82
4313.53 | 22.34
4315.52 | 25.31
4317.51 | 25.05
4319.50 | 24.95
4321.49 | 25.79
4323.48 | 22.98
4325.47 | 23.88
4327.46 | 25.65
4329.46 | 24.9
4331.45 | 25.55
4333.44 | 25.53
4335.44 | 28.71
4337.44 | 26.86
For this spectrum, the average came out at 20.1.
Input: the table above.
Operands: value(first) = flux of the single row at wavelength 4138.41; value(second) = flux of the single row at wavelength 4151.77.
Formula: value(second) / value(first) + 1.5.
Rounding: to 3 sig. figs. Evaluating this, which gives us 2.40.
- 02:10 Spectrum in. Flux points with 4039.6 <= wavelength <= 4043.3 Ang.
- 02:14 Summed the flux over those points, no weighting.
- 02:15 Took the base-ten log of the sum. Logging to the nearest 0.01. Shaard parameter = 1.58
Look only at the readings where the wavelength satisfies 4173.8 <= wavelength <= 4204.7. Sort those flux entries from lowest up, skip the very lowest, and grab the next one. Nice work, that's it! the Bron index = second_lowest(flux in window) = 16.96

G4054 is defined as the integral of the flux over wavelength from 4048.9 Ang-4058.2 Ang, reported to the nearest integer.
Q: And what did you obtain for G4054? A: 184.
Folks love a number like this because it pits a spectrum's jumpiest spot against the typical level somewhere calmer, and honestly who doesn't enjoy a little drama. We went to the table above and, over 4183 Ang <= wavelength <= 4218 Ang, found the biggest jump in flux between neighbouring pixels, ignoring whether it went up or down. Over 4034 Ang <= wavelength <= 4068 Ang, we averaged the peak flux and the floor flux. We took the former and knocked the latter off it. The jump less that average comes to -16.6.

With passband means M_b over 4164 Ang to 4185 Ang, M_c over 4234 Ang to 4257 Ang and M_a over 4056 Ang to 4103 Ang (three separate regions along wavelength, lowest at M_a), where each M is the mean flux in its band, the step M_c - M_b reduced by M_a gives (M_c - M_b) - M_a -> -16.8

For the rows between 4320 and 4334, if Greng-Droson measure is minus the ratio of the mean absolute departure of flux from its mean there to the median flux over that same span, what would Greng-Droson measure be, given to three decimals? -0.033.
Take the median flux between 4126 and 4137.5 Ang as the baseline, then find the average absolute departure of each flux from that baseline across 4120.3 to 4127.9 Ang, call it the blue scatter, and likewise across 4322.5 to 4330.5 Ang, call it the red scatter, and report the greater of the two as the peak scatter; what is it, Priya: 4.3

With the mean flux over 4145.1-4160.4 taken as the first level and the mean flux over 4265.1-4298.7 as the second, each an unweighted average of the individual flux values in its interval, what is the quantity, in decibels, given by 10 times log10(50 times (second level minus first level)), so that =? 21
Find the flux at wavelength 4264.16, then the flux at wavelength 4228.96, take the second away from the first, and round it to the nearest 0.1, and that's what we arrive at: 4.7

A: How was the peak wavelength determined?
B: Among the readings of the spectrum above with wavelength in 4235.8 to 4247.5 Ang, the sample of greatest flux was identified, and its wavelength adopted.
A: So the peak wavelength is 4240.66 Ang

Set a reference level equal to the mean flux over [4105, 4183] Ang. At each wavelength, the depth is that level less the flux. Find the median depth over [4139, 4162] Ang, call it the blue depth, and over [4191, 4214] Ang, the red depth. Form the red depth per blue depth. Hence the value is -1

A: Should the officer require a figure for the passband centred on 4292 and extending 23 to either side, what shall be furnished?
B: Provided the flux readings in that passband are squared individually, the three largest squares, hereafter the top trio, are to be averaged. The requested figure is 527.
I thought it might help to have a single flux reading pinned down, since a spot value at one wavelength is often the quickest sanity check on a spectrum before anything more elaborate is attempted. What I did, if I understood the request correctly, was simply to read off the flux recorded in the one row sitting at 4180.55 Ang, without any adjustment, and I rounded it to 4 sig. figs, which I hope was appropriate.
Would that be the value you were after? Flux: 16.96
